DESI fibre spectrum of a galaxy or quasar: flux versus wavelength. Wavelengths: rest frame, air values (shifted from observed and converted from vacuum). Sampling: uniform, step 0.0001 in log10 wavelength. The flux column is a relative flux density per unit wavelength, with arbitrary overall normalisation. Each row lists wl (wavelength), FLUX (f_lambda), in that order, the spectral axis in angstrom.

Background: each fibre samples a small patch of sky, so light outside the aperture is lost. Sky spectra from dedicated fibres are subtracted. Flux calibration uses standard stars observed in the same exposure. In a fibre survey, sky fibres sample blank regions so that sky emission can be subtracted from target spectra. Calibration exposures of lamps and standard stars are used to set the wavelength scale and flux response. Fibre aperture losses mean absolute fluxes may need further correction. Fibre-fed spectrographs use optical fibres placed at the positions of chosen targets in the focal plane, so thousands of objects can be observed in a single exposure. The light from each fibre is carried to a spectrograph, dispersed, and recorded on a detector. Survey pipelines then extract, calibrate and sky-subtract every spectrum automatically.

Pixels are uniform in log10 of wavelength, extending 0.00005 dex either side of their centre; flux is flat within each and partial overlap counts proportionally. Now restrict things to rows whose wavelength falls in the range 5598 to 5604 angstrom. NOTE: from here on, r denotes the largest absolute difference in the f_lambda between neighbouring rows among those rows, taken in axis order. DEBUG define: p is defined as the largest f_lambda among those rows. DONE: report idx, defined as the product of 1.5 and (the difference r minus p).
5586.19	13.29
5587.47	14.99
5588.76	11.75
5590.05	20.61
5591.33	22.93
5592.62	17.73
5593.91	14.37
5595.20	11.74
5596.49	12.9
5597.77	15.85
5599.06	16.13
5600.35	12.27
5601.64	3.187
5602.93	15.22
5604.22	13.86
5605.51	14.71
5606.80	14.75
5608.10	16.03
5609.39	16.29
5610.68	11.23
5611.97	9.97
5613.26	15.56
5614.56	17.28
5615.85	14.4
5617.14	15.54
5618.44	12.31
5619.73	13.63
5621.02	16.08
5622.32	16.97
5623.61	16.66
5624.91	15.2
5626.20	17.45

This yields -6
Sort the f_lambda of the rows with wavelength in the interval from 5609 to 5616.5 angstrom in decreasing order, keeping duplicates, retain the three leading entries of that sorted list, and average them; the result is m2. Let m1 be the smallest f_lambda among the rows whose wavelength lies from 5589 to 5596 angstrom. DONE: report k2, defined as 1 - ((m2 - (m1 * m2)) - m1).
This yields 189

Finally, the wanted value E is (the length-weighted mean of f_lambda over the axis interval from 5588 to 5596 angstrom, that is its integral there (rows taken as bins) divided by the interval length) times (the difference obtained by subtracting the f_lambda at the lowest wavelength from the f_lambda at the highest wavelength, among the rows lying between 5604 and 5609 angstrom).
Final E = 36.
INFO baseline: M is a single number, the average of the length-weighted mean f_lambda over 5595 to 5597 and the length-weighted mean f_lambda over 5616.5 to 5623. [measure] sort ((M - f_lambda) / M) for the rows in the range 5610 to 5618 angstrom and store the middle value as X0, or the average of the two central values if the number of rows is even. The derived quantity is -0.096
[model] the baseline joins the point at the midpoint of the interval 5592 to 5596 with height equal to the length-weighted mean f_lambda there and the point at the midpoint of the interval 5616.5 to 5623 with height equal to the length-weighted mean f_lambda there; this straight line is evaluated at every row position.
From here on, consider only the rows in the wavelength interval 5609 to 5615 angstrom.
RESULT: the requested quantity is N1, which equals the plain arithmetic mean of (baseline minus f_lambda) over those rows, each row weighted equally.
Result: 0.7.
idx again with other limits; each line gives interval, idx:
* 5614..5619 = -21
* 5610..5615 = -18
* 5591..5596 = -27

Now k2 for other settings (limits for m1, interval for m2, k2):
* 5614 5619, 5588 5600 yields 244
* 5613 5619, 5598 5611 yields 196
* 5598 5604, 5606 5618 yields 40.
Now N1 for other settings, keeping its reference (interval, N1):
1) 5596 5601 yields 0.3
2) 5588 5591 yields -1.7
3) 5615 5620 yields 0.9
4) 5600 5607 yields 2.3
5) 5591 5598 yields -1.4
